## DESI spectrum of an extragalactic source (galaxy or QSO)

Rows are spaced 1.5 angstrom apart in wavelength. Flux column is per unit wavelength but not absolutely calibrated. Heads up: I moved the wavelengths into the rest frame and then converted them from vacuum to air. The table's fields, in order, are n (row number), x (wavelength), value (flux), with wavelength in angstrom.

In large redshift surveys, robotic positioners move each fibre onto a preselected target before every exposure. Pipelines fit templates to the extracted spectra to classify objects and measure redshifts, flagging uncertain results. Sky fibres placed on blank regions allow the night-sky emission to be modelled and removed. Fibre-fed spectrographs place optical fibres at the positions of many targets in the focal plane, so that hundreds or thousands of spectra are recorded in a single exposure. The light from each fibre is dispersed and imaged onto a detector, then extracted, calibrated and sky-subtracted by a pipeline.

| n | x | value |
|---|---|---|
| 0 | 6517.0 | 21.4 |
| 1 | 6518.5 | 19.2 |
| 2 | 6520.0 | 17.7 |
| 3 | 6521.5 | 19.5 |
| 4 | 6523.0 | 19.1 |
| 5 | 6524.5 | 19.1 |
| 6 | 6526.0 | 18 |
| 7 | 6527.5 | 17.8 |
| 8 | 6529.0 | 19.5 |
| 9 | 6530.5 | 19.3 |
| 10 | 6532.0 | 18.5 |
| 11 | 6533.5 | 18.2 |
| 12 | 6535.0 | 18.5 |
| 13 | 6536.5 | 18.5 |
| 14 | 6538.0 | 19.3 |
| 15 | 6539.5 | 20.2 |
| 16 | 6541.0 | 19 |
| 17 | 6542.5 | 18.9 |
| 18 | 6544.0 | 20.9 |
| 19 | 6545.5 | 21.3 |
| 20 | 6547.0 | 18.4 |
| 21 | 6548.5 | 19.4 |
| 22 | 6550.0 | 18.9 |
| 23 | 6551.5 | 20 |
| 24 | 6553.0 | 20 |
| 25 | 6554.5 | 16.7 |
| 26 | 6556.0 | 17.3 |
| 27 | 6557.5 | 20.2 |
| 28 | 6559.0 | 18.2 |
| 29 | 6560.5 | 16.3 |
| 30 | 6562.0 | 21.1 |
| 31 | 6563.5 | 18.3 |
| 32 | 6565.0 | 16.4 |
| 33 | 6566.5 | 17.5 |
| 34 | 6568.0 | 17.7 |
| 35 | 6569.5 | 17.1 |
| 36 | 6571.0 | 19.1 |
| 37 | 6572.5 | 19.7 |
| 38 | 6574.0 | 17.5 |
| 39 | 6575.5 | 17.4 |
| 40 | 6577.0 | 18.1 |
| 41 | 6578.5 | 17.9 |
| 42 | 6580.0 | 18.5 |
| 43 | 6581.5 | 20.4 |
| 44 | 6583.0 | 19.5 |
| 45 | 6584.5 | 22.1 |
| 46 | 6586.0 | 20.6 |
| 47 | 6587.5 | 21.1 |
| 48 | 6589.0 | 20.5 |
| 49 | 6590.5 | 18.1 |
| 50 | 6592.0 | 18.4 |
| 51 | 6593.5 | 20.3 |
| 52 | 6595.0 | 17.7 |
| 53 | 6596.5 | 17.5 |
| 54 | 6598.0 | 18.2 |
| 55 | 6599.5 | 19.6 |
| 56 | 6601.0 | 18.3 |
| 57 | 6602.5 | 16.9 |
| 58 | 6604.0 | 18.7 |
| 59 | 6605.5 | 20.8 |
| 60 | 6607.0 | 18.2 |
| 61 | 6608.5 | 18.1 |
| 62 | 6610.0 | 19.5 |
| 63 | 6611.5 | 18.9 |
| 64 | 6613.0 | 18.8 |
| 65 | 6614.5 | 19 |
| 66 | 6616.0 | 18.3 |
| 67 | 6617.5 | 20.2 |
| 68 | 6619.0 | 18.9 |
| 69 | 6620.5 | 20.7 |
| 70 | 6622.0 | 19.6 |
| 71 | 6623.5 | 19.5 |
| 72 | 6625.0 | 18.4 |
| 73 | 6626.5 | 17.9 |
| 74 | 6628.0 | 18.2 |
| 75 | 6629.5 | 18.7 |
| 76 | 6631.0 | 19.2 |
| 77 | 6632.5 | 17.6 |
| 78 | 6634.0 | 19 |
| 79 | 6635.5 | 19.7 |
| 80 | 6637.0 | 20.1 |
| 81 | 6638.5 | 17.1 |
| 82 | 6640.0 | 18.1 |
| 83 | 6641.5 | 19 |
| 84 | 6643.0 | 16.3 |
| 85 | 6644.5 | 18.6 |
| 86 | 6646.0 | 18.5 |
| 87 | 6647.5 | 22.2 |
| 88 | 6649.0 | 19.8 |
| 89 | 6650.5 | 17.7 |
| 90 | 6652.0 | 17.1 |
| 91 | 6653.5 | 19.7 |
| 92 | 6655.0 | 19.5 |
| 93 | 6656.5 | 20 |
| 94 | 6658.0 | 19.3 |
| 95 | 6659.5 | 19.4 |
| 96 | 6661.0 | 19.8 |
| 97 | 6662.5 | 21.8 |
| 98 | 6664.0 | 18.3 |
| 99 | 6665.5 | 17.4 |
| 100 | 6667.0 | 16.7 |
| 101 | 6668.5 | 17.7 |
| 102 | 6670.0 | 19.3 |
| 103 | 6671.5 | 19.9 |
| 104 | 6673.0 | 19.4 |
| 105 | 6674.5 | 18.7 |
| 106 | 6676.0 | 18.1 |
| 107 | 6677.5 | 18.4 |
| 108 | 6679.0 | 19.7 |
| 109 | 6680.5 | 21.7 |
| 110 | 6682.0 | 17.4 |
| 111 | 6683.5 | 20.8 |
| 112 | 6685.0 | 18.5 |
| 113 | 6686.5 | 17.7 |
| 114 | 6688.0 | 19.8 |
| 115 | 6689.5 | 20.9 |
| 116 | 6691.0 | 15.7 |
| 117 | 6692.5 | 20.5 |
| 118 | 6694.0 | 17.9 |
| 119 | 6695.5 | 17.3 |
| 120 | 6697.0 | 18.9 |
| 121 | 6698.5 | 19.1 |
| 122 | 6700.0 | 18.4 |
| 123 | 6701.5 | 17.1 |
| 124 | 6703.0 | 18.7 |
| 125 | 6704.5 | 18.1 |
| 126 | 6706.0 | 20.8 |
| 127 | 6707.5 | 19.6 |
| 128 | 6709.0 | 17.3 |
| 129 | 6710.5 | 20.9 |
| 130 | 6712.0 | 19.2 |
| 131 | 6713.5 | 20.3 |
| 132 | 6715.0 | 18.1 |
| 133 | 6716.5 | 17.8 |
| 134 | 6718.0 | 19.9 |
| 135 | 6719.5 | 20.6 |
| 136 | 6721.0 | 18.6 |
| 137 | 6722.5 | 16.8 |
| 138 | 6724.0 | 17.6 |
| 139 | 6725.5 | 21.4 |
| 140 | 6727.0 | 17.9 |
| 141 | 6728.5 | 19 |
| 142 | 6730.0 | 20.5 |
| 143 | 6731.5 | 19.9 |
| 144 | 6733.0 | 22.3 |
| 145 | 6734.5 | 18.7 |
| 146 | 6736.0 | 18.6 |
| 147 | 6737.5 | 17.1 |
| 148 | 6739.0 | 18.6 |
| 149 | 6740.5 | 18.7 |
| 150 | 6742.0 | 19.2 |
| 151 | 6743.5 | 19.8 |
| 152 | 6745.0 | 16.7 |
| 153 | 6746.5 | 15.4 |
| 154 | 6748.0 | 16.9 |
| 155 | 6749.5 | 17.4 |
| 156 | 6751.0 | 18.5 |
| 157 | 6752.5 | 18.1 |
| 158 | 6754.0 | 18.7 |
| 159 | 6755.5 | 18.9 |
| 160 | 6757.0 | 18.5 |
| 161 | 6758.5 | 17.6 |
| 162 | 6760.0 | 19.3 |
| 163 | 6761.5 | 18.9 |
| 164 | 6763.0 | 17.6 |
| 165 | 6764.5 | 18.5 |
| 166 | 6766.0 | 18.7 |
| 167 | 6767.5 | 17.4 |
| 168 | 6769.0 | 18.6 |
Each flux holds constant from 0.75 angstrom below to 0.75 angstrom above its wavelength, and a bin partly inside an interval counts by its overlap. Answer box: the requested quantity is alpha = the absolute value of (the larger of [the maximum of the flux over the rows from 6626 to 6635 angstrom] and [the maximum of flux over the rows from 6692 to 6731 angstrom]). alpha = 21.4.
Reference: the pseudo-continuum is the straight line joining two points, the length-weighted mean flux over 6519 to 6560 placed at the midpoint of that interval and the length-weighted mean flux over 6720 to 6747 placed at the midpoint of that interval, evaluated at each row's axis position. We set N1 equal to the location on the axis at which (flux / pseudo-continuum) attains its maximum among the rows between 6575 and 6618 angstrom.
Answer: 6584.5 angstrom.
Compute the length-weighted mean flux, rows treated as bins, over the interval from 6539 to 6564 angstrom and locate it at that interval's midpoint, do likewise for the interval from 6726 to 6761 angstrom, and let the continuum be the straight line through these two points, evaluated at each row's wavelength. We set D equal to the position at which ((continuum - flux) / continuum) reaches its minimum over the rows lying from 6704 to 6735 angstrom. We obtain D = 6733.0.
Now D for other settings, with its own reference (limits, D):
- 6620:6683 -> 6647.5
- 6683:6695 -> 6689.5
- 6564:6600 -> 6584.5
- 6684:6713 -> 6710.5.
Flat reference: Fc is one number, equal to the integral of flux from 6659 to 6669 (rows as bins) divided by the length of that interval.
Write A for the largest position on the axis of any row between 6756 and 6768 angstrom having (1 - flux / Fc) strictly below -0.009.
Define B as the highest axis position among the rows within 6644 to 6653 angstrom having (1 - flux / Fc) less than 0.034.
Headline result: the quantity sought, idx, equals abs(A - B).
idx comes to 111.0 angstrom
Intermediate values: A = 6760.0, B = 6649.0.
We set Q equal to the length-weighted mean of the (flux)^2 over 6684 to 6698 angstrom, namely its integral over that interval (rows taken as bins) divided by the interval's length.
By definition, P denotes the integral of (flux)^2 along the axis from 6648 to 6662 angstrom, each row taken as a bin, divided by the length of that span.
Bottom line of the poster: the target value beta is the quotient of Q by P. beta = 0.94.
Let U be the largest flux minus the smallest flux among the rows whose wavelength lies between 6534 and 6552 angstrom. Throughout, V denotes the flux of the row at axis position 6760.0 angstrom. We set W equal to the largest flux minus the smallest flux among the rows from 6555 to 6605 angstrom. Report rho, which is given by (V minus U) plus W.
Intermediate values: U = 2.9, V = 19.3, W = 5.80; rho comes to 22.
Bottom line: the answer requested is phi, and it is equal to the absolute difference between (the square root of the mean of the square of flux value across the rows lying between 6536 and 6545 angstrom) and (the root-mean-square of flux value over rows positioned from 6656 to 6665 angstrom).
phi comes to 0.31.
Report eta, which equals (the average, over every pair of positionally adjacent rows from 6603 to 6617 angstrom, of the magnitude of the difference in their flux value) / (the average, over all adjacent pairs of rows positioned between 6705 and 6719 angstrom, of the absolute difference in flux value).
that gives 0.5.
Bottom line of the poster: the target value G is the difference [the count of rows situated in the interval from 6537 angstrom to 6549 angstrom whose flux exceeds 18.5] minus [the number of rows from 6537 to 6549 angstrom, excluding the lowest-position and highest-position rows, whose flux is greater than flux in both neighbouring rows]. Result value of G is 5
